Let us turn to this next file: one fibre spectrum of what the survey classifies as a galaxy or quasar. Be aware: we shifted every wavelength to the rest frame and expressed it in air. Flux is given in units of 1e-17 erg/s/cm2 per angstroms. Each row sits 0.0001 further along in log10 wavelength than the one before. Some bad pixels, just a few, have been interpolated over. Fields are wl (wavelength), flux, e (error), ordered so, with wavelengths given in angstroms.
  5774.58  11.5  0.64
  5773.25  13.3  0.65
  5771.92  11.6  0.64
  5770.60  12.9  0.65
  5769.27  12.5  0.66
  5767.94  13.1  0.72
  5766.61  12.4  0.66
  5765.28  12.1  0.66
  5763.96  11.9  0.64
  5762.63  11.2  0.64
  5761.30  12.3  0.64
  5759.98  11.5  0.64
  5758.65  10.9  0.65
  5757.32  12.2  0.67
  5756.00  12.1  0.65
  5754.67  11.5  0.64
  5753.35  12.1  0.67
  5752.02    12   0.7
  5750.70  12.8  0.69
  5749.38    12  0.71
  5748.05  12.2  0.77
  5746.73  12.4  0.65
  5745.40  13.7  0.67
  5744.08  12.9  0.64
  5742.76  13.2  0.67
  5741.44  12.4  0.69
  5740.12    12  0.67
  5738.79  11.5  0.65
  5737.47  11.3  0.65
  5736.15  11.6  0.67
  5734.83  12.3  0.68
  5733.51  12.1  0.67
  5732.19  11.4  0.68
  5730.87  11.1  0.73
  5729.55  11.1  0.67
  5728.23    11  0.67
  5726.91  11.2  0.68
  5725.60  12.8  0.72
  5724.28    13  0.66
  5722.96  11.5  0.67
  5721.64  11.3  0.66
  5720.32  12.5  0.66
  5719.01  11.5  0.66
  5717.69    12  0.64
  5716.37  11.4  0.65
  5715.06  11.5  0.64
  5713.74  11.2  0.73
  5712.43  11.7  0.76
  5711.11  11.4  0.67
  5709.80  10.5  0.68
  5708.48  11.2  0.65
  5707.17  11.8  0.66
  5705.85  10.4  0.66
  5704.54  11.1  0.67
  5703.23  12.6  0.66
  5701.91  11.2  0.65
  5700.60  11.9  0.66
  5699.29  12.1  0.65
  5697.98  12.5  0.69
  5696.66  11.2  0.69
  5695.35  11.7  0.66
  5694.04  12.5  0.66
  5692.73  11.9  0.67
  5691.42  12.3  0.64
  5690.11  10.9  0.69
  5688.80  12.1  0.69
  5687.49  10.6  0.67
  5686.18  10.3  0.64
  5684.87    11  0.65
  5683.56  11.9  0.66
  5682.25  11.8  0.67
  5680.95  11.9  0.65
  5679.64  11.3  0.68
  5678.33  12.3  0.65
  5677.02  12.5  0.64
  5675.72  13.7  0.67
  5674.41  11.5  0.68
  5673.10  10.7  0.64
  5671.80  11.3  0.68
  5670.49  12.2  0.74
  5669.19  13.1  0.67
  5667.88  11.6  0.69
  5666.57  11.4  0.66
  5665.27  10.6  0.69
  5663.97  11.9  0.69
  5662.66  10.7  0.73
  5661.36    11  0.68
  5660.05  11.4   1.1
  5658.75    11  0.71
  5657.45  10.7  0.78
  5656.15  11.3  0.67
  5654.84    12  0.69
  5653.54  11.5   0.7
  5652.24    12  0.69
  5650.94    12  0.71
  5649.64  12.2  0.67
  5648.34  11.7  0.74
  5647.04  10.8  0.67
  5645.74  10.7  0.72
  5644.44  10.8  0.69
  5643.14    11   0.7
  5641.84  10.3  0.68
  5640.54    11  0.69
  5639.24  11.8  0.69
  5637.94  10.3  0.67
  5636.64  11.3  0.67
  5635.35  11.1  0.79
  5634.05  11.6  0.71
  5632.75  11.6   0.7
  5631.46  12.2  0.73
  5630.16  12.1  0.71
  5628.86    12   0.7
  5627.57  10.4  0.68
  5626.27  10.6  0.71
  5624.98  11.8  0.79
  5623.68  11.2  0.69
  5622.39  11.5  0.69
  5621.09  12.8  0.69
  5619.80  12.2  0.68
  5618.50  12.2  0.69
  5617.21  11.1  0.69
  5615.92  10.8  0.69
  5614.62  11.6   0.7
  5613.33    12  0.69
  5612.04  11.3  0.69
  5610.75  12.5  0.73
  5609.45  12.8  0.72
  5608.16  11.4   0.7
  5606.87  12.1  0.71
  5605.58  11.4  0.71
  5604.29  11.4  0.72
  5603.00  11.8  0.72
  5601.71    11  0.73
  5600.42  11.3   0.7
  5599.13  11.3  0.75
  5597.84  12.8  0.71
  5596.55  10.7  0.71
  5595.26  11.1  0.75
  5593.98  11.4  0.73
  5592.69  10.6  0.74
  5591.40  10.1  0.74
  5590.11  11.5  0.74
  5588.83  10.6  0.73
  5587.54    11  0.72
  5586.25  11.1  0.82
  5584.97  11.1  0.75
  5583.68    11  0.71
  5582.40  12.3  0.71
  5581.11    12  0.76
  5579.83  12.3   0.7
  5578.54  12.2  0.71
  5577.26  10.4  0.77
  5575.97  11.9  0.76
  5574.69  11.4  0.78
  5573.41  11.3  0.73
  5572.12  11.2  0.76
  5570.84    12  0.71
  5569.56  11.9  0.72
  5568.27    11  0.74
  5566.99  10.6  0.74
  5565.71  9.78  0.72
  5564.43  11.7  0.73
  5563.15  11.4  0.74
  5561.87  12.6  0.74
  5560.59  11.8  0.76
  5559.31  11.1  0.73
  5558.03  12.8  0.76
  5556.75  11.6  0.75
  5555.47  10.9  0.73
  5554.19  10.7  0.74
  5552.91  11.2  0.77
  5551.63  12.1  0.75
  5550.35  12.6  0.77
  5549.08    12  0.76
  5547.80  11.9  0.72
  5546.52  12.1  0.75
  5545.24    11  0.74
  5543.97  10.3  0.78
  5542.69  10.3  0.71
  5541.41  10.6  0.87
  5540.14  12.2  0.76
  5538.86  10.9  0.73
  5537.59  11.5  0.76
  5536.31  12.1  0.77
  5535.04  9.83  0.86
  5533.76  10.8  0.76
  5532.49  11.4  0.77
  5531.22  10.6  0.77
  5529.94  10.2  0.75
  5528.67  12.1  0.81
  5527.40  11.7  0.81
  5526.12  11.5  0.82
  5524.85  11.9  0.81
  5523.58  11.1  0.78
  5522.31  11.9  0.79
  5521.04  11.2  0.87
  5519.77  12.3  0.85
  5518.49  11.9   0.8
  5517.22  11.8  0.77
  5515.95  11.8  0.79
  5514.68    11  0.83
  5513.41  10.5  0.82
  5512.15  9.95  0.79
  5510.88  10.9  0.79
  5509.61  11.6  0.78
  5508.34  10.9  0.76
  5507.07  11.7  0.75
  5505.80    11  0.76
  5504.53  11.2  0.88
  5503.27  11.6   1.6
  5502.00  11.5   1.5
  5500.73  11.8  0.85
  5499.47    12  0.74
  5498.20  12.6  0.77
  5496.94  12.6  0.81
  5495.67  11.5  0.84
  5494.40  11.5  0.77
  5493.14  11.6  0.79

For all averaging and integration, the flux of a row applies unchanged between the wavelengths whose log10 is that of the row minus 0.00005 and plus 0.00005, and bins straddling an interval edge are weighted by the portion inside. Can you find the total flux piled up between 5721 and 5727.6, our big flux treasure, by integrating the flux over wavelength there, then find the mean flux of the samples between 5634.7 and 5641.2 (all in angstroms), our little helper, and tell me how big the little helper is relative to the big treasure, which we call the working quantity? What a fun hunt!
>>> 0.141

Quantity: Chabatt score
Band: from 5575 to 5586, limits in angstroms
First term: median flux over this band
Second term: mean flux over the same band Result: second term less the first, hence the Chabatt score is -0.3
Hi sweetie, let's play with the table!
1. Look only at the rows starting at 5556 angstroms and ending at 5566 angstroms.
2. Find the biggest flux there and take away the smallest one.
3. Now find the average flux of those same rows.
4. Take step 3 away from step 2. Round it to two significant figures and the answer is -8.6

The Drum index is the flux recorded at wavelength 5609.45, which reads 12.8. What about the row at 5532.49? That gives 11.4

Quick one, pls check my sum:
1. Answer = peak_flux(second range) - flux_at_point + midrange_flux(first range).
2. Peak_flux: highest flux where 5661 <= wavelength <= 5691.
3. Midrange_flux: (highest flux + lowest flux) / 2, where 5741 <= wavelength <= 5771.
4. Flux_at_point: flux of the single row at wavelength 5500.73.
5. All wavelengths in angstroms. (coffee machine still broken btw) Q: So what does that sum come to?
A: 14.2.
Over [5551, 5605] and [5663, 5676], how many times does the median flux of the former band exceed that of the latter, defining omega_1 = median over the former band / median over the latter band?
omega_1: 0.98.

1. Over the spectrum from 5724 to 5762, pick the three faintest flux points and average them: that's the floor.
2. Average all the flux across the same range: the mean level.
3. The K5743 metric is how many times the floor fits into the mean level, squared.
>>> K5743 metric 1.19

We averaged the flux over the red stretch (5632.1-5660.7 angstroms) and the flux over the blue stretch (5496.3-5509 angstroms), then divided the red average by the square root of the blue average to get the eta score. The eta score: 3.30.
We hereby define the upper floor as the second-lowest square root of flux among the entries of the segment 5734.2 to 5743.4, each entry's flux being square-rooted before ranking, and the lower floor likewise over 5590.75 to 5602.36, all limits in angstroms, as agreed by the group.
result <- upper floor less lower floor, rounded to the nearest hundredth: 0.14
